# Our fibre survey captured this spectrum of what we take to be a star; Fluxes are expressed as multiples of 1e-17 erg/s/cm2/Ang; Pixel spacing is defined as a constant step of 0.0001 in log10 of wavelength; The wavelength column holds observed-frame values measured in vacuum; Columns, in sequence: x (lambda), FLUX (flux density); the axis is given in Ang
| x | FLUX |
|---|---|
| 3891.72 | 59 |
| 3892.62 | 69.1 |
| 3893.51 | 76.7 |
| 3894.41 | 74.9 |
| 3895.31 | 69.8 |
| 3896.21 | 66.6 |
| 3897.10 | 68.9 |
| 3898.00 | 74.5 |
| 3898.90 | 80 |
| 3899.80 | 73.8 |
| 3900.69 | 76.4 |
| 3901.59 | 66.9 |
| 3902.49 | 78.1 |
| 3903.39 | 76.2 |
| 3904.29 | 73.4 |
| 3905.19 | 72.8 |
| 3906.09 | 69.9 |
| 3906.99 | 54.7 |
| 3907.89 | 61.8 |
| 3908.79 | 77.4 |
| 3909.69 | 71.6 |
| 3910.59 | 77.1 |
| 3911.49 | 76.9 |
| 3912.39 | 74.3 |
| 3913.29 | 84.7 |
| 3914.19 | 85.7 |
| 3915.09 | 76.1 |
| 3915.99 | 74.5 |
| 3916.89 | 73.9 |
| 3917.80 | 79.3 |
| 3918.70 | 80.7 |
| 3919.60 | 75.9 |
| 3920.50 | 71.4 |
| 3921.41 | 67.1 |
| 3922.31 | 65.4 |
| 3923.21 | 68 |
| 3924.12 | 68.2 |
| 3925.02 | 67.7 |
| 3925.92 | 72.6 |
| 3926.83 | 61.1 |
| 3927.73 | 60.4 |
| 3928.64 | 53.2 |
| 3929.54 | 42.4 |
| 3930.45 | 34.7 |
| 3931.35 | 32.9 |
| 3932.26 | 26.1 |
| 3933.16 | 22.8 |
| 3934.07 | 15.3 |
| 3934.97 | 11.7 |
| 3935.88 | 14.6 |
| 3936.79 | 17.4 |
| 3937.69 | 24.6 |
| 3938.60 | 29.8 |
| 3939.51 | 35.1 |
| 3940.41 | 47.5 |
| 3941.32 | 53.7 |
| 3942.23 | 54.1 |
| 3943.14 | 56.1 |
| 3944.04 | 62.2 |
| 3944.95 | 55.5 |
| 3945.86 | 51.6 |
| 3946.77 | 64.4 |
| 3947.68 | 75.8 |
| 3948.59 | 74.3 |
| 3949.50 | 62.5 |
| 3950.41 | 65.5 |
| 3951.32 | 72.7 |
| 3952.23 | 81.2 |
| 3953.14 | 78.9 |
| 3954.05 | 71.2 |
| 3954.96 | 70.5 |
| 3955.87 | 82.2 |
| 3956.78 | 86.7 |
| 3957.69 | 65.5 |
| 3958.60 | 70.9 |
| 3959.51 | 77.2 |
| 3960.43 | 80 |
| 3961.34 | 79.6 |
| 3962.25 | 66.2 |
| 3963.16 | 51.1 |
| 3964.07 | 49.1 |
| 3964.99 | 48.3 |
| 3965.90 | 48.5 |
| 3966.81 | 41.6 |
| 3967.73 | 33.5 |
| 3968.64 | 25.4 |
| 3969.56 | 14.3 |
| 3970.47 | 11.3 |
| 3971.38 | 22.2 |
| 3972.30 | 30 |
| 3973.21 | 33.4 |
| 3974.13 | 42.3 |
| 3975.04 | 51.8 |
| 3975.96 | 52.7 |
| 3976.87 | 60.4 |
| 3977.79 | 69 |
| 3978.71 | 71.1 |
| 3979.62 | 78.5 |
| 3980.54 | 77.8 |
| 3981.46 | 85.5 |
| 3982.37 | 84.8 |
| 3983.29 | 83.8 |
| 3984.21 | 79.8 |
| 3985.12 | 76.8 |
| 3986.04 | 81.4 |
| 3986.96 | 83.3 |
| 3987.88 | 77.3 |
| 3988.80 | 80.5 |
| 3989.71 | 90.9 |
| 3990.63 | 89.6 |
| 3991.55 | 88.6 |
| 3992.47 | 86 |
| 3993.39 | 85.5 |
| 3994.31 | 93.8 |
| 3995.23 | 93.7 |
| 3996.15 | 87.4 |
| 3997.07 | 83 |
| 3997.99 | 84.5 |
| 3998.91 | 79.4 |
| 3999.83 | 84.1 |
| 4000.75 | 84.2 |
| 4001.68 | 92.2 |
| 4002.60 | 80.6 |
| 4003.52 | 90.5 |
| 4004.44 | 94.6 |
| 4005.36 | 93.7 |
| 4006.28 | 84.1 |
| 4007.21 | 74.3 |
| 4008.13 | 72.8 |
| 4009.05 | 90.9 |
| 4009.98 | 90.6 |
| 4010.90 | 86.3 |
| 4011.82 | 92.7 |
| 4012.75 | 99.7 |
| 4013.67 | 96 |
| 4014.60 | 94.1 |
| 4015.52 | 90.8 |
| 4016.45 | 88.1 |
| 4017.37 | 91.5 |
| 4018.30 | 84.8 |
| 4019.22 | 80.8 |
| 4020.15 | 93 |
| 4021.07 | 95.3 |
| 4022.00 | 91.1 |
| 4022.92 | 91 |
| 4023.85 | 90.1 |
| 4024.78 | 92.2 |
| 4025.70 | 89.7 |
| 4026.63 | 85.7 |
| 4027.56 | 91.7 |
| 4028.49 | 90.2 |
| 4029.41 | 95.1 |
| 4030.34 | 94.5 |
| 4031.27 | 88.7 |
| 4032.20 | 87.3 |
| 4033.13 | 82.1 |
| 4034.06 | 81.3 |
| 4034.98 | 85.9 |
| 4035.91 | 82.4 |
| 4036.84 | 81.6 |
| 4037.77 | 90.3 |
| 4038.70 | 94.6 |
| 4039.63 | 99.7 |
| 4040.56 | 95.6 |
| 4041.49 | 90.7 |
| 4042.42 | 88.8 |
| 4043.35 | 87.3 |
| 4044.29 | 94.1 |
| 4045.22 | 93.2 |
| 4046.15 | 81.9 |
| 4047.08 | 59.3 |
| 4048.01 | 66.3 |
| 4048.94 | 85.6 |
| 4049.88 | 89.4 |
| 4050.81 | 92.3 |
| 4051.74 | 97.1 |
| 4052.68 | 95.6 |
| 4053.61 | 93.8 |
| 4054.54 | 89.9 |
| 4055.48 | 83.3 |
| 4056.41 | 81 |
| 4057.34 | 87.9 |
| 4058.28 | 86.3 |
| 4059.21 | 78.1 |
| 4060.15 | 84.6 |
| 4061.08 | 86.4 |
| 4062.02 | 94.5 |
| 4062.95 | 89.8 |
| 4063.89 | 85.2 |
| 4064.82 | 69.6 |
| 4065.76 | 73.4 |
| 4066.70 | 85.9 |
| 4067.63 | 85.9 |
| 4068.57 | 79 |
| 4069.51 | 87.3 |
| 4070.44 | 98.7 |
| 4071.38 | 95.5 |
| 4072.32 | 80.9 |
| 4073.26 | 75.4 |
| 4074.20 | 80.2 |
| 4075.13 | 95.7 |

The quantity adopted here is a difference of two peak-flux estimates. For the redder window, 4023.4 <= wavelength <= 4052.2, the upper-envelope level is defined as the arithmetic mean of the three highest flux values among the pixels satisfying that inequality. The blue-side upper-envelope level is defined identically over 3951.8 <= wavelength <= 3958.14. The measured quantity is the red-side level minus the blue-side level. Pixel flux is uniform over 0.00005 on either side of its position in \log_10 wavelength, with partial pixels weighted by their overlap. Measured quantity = 14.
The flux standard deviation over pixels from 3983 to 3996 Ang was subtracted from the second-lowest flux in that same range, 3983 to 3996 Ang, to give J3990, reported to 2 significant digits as 72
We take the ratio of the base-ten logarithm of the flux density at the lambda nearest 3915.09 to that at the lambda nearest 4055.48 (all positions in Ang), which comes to 0.98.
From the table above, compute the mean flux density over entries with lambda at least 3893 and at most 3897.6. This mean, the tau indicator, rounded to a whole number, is 71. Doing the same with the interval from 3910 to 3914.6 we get 80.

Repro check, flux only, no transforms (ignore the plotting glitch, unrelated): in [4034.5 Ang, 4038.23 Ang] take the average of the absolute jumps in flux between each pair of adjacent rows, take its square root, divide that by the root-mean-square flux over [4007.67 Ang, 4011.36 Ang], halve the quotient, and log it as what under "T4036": 0.012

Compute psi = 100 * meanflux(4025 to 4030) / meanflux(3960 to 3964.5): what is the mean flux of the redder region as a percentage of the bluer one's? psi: 139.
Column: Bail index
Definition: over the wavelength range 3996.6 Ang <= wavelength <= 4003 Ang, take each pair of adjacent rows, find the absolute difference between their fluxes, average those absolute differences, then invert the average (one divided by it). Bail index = 0.194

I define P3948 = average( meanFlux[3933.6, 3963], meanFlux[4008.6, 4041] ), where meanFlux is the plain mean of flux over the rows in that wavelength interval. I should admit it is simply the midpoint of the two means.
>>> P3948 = 74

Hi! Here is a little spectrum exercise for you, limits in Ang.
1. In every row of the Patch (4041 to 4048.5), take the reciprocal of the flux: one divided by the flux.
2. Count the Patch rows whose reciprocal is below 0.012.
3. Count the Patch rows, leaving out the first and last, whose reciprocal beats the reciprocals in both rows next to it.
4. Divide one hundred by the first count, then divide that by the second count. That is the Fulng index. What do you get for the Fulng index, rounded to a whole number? 10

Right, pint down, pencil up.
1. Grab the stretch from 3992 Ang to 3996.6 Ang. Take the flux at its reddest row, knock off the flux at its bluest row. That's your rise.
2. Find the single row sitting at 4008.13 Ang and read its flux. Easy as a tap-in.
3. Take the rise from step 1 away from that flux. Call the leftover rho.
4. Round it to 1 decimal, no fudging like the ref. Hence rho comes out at 71.4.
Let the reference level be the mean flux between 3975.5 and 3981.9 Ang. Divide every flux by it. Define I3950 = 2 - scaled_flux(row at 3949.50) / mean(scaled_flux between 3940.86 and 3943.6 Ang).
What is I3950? 0.86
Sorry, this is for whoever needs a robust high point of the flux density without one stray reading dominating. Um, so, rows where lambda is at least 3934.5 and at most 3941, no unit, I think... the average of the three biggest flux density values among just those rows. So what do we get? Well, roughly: 37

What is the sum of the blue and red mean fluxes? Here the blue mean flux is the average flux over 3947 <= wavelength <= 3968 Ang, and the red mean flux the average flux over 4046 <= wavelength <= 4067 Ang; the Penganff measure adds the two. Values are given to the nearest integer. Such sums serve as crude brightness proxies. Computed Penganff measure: 151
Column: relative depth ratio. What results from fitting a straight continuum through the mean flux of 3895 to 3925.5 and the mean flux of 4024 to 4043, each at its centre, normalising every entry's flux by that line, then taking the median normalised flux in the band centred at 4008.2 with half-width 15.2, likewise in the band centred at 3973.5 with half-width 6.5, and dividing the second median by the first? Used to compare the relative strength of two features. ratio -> 0.45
